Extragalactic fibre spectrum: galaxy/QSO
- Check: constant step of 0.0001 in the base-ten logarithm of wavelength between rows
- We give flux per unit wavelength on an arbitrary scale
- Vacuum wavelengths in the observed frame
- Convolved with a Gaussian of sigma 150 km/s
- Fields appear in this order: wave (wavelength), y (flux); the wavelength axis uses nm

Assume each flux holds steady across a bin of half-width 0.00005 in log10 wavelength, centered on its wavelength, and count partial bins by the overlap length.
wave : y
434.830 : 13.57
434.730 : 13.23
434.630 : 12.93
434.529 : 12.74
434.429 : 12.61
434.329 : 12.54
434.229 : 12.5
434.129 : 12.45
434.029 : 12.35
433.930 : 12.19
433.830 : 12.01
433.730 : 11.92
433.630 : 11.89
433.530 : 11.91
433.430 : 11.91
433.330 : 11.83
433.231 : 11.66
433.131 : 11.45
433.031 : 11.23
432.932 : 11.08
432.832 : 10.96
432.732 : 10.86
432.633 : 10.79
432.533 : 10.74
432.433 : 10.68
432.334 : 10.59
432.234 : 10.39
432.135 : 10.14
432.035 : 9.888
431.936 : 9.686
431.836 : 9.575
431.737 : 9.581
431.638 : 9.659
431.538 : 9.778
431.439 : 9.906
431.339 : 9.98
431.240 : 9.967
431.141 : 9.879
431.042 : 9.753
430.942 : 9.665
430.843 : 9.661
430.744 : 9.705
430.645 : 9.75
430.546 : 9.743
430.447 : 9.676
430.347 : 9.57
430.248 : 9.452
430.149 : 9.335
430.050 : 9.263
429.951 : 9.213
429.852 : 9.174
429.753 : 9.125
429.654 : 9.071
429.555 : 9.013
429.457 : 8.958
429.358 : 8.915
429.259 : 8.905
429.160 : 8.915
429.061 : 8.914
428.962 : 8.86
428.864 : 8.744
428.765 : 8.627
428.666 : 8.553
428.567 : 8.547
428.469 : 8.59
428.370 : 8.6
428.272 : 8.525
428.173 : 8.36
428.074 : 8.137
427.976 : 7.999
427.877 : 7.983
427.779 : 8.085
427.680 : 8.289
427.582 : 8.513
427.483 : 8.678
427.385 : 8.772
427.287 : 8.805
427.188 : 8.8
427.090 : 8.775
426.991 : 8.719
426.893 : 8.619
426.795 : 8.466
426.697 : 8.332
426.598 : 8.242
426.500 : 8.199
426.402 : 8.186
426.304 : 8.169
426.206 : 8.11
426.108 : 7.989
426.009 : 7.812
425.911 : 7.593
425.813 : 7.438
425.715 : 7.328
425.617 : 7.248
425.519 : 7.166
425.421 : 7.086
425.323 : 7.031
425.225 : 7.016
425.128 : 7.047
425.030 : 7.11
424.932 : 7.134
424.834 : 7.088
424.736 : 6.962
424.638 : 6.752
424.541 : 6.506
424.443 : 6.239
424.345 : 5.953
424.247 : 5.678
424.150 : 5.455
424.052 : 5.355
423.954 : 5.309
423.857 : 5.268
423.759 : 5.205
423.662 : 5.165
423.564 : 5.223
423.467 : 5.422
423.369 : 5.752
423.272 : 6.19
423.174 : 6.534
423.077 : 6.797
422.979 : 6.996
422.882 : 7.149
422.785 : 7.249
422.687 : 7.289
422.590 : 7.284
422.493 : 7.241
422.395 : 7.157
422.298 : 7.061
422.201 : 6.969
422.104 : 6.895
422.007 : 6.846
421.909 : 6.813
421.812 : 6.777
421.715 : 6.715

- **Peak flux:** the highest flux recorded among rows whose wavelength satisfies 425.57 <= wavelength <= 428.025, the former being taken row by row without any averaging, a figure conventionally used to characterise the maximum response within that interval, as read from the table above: 8.805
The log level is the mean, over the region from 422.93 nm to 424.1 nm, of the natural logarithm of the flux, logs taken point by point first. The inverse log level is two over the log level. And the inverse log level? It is 1.15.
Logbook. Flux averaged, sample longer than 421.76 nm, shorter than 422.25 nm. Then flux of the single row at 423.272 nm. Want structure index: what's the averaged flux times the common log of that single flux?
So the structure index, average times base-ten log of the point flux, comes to 5.43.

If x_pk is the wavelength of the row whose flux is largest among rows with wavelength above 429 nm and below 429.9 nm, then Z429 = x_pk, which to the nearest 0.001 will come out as 429.852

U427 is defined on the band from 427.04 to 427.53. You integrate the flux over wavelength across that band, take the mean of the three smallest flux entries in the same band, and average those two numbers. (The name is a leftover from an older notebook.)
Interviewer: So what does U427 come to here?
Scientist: 6.5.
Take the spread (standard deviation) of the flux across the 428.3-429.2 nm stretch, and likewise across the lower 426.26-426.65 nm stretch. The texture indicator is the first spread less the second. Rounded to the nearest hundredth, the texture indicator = 0.12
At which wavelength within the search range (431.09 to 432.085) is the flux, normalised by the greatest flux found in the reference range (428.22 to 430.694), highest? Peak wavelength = 431.339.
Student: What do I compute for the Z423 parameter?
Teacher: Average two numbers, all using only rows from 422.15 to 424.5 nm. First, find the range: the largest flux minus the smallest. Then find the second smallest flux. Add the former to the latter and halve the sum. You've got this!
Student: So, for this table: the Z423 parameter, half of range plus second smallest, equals 3.7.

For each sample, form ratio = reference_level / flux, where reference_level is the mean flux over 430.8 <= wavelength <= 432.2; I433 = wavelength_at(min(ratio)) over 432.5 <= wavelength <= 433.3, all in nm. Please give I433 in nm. 433.231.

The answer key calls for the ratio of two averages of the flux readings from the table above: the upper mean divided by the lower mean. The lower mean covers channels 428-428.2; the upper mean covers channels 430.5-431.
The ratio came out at 1.18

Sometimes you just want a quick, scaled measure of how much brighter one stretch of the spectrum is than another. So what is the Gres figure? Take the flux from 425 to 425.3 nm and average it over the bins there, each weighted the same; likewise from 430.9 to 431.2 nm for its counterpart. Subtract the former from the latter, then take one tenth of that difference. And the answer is 0.27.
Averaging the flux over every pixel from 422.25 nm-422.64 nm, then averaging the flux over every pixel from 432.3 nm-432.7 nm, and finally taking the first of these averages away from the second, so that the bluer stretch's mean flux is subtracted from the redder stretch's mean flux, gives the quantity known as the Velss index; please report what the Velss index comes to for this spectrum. 3.5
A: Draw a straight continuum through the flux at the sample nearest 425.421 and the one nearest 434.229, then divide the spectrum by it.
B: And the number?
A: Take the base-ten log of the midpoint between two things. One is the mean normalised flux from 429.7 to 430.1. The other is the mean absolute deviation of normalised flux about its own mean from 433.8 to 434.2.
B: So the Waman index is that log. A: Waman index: -0.3272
